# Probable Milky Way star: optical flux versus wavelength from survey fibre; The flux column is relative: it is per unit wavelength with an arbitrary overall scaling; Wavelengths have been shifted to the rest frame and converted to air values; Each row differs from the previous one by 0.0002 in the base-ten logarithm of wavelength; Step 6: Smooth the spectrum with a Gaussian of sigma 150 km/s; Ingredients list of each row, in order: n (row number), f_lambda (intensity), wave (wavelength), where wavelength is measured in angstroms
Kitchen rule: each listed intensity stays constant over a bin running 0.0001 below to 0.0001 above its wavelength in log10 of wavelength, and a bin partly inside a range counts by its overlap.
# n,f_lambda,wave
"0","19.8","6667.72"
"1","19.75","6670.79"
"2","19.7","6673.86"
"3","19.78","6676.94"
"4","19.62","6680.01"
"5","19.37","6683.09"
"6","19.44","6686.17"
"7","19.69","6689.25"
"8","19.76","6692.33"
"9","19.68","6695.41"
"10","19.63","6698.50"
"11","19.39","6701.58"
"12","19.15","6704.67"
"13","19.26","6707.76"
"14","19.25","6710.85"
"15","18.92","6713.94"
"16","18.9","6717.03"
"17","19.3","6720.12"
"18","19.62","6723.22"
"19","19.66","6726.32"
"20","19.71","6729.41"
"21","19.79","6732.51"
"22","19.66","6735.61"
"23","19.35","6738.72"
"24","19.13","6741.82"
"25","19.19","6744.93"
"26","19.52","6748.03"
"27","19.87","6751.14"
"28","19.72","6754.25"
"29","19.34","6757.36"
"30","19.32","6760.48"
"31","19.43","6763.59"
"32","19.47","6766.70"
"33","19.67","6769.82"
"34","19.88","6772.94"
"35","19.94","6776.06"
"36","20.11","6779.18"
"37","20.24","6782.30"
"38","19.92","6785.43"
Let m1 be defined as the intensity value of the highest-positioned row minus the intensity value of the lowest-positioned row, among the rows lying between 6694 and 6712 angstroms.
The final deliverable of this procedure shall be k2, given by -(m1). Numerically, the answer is 0.4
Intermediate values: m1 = -0.43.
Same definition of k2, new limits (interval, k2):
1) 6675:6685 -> 0.4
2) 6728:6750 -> 0.2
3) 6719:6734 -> -0.5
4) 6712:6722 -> -0.4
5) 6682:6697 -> -0.3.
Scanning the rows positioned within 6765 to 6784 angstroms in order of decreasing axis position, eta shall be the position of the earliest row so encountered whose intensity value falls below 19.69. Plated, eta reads 6769.82 angstroms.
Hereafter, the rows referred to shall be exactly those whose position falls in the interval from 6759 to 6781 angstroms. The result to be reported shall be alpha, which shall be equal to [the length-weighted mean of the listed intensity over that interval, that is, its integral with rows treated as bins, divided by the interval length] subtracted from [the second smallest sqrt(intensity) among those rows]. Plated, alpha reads -15.3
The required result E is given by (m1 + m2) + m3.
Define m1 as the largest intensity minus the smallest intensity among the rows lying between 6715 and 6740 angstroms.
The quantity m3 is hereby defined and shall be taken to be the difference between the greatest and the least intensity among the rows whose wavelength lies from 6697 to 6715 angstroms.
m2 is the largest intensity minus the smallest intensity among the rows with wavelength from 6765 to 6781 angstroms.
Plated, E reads 2.24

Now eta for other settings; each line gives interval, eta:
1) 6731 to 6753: 6748.03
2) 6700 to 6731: 6726.32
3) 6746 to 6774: 6769.82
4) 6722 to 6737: 6735.61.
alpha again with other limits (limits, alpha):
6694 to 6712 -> -15.0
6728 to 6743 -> -15.1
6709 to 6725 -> -14.9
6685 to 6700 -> -15.2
